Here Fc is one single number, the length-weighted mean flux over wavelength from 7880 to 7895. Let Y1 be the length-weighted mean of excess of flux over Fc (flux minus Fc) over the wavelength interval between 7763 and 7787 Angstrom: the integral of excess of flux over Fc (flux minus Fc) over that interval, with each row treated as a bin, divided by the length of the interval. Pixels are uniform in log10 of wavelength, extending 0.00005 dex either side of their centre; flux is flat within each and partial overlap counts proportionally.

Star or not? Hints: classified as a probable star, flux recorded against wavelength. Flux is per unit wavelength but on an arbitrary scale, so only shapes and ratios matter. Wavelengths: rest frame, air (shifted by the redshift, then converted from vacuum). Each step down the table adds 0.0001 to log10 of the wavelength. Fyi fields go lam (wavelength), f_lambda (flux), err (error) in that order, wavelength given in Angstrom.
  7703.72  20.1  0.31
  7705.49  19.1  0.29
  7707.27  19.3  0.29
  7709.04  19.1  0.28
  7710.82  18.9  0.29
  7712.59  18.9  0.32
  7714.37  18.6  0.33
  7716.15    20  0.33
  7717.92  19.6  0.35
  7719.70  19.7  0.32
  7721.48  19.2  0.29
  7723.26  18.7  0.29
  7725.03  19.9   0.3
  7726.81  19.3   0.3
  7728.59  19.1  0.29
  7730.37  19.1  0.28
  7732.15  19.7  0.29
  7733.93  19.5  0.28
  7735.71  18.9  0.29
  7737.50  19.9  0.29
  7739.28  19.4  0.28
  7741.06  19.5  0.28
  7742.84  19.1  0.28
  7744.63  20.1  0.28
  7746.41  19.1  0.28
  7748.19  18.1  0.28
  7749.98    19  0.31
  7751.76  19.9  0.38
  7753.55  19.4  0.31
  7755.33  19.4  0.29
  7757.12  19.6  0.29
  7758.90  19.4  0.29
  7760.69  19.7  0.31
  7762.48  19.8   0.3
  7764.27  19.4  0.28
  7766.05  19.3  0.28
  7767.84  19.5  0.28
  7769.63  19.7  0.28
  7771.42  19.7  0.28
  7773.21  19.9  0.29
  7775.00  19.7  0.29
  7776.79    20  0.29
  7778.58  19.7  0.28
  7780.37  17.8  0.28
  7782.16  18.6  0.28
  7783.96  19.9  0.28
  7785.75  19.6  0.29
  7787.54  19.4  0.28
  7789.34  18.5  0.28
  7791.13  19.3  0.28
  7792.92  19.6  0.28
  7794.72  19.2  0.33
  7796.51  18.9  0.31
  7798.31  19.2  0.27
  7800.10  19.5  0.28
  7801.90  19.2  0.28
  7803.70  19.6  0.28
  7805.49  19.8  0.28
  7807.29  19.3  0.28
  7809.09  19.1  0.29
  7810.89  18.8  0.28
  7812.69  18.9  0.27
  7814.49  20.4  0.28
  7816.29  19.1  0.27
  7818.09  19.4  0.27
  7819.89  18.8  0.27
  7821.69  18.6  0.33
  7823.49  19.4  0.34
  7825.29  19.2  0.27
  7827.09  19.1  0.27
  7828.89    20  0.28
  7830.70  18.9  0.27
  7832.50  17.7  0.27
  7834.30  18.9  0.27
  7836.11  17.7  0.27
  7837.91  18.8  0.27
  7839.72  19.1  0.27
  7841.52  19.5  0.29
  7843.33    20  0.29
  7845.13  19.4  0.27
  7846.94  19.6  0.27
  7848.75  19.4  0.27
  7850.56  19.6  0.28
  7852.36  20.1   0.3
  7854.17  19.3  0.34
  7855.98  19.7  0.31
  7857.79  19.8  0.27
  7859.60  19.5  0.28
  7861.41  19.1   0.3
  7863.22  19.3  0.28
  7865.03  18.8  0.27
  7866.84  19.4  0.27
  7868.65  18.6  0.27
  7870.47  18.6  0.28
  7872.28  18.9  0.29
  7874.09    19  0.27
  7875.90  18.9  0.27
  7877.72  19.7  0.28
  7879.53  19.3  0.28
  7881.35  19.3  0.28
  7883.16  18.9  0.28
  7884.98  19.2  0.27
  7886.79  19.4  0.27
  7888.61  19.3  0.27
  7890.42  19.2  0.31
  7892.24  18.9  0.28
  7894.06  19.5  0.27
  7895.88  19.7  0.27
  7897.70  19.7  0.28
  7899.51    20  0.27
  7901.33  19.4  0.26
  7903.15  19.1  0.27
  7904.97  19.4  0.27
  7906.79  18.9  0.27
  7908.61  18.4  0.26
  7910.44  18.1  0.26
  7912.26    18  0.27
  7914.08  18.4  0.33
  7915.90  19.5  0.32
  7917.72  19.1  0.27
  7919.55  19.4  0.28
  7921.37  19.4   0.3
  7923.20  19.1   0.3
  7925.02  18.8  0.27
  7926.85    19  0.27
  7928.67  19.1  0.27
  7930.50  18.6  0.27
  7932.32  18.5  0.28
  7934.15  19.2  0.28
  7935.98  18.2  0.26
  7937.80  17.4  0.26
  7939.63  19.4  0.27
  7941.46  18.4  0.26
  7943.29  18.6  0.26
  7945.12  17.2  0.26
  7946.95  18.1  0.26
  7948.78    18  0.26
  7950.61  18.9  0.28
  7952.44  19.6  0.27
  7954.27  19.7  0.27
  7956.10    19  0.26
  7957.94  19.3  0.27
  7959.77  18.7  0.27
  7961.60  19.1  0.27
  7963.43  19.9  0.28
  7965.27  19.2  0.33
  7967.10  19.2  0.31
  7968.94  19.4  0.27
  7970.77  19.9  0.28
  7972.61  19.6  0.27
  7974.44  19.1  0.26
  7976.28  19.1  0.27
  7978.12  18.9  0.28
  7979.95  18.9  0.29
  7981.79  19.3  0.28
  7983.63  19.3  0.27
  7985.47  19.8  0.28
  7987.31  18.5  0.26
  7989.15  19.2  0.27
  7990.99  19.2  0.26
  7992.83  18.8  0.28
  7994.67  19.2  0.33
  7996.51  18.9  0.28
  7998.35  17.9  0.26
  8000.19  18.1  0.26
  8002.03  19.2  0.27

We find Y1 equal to 0.24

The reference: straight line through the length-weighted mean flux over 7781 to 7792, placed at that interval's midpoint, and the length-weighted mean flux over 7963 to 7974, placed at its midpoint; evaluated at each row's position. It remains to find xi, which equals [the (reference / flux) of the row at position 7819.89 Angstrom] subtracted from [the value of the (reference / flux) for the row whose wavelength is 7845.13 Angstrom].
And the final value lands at -0.029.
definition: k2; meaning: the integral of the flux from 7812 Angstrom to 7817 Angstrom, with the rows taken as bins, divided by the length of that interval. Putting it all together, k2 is 19.5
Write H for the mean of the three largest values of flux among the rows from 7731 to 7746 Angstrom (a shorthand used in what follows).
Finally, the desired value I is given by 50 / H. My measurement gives 2.51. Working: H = 19.9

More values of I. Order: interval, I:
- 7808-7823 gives 2.55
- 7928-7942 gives 2.60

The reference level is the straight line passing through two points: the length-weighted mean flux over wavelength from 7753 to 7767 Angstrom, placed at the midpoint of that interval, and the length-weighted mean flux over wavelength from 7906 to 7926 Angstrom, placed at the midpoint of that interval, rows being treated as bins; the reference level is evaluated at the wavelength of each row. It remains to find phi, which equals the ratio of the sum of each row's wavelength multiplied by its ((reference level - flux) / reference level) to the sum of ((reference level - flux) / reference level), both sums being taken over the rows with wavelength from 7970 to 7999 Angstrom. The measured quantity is 7981.3 Angstrom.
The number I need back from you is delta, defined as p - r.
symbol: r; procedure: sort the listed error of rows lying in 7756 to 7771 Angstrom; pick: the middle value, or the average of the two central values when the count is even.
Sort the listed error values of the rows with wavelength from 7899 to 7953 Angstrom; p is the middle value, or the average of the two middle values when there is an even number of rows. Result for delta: -0.015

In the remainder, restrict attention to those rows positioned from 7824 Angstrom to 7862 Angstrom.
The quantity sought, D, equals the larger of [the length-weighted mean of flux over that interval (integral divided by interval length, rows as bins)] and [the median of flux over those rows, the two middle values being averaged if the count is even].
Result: 19.4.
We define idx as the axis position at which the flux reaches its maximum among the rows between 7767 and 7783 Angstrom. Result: 7776.79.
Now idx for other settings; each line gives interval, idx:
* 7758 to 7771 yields 7762.48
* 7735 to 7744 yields 7737.50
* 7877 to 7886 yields 7877.72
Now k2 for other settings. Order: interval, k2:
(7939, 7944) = 18.8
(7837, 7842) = 19.1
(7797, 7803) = 19.3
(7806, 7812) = 19.1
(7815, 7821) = 19.2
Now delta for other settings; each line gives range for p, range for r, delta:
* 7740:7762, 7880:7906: 0.020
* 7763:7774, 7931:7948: 0.020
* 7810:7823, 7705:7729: -0.025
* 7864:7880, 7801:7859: -0.005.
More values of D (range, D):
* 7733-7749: 19.4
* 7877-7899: 19.4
